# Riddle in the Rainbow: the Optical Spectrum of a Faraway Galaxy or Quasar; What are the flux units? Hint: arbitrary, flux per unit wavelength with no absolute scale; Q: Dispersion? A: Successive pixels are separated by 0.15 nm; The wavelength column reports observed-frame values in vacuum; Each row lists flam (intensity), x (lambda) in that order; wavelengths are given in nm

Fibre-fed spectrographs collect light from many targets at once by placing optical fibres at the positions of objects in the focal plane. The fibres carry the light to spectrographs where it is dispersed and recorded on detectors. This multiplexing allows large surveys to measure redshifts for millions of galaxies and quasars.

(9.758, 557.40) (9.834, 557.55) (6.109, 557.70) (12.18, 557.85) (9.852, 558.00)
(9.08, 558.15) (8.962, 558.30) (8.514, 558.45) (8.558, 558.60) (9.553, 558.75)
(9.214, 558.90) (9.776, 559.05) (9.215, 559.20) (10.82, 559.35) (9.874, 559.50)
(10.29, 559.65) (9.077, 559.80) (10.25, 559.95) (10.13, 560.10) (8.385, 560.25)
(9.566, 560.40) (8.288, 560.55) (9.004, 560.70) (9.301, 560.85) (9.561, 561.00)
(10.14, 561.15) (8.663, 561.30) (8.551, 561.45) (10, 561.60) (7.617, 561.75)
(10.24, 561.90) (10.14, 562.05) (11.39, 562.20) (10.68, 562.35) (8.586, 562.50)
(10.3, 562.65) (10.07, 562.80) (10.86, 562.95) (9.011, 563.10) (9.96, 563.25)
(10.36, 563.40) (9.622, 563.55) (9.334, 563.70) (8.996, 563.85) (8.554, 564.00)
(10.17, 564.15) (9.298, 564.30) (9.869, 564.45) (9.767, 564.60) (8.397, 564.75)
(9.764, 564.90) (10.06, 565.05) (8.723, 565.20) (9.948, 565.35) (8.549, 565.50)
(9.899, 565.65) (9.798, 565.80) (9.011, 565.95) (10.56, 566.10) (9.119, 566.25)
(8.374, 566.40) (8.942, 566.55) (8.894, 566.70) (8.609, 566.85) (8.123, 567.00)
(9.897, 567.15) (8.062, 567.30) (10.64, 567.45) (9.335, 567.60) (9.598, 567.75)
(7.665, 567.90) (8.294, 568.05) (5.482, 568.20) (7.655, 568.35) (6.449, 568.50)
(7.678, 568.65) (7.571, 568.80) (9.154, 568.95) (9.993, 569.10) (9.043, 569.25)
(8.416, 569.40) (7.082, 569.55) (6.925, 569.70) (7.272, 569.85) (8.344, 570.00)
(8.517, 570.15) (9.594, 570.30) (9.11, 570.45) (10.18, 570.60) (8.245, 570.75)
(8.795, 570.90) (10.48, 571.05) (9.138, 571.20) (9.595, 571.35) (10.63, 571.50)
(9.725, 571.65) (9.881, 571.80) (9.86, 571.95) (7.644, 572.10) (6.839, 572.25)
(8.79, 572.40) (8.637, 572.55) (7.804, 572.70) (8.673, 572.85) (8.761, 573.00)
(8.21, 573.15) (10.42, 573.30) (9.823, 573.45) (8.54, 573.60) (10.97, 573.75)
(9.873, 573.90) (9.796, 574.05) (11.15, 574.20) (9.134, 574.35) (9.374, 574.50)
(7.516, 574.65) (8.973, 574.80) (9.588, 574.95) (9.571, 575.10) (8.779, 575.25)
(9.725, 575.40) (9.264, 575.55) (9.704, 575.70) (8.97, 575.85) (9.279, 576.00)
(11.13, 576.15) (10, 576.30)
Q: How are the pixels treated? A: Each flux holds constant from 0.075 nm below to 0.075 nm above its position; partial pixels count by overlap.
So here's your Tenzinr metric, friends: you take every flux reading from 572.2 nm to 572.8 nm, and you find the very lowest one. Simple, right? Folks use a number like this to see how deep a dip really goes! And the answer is 6.839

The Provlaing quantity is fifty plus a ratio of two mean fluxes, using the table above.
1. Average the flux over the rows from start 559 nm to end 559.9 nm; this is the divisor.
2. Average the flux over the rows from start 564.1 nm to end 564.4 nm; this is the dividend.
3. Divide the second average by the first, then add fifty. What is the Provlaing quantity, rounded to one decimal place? 51.0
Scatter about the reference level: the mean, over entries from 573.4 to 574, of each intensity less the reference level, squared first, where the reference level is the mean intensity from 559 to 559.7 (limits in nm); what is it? 0.78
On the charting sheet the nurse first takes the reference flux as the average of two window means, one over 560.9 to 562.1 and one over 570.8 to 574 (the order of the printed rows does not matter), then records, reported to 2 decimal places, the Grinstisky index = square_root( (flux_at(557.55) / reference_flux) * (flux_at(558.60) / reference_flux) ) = 0.99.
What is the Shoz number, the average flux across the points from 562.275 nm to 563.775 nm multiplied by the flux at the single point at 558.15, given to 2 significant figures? 90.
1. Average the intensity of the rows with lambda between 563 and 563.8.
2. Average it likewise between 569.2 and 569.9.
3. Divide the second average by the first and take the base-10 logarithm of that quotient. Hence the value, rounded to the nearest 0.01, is -0.10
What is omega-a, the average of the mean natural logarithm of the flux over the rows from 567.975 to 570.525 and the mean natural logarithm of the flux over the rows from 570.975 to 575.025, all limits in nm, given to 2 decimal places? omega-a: 2.15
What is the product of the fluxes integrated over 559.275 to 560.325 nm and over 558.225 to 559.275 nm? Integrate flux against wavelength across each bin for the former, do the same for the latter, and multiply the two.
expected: 99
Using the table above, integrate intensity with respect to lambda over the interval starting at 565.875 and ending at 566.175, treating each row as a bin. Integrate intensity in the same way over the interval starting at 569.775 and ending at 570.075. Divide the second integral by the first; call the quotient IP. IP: 0.80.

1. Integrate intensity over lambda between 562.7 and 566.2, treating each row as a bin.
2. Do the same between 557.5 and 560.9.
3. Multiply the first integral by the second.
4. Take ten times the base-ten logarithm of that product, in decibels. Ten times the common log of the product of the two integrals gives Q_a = 30.30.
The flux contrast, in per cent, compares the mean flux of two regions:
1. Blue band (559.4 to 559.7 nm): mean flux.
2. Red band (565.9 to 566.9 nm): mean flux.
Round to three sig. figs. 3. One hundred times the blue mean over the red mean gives 111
